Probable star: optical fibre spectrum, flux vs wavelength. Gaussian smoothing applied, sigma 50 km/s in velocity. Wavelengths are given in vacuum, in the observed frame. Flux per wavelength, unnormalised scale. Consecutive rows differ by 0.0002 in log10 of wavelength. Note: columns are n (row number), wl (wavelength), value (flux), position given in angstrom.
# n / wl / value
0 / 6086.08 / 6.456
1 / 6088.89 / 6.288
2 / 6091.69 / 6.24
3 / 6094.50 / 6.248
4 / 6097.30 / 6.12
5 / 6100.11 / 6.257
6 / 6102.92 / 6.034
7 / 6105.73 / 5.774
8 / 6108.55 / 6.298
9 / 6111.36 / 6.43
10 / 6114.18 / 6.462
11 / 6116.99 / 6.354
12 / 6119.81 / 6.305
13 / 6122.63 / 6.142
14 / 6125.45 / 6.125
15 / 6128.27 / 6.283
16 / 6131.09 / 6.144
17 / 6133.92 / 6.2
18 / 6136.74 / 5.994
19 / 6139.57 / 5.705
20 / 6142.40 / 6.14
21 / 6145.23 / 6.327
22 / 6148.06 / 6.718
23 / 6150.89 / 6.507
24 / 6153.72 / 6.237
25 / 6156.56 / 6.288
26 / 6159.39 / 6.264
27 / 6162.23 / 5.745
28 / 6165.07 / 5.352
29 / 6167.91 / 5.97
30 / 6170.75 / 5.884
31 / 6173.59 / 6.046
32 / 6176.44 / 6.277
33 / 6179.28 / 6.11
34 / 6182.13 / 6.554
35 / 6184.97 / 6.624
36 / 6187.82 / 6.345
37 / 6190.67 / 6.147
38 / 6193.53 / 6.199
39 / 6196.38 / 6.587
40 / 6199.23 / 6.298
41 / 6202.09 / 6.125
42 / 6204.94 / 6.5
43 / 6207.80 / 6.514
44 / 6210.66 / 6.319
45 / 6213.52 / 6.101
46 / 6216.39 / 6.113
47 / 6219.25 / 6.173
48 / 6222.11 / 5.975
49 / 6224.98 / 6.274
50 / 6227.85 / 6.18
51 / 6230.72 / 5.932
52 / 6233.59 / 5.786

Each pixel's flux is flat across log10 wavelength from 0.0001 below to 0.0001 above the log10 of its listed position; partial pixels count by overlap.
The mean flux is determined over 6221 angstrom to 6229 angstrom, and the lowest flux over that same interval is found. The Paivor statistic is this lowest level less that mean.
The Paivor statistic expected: -0.17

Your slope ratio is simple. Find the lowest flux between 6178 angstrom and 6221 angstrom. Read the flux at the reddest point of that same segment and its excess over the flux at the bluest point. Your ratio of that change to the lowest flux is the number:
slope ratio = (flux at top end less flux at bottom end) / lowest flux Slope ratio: 0.010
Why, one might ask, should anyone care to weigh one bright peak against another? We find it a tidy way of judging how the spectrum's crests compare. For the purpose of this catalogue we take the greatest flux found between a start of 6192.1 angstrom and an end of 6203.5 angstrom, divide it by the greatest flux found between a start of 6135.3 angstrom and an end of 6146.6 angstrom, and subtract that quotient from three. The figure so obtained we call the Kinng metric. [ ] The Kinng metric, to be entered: 1.96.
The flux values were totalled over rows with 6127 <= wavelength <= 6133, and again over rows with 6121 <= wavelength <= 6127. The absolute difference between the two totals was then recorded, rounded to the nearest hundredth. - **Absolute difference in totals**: 0.16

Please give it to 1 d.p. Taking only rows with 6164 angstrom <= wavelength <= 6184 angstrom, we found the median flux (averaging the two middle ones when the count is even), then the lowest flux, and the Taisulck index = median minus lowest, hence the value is 0.7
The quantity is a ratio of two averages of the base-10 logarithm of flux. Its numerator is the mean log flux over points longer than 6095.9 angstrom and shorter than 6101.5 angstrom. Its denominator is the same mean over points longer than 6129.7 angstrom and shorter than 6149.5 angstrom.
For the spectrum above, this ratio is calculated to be 1.00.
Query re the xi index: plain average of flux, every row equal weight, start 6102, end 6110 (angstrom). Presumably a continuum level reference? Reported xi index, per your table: 6.04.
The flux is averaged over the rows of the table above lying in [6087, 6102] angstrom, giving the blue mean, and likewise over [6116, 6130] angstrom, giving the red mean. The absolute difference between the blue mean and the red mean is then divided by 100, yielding 0.0001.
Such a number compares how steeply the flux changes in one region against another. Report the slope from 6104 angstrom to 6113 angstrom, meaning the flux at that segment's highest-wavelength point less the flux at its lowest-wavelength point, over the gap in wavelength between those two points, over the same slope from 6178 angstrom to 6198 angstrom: 4.2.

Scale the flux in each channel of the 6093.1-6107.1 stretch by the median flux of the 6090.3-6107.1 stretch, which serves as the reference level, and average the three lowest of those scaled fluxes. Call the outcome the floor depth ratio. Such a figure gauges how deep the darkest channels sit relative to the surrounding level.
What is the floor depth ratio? 0.97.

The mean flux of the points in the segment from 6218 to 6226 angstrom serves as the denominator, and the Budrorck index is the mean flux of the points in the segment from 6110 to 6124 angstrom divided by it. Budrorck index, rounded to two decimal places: 1.03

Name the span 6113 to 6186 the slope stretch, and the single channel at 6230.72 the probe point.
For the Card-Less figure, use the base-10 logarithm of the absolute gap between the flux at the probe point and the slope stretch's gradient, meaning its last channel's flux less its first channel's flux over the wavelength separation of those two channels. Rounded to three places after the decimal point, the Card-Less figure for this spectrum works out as 0.773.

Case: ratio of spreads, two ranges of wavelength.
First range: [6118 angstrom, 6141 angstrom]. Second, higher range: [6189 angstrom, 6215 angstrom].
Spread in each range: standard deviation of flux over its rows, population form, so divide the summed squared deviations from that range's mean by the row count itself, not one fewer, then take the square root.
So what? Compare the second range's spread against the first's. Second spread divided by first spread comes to 1.0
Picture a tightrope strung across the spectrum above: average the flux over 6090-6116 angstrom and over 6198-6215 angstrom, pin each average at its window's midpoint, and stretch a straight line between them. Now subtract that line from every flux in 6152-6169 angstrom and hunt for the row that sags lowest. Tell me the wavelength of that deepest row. 6165.07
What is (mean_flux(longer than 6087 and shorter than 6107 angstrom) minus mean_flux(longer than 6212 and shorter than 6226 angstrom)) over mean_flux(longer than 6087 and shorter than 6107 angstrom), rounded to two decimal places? 0.00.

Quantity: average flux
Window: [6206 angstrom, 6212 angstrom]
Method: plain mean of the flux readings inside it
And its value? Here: 6.42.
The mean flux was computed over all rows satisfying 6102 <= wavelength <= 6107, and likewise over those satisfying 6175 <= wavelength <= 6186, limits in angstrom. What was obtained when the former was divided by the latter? 0.924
